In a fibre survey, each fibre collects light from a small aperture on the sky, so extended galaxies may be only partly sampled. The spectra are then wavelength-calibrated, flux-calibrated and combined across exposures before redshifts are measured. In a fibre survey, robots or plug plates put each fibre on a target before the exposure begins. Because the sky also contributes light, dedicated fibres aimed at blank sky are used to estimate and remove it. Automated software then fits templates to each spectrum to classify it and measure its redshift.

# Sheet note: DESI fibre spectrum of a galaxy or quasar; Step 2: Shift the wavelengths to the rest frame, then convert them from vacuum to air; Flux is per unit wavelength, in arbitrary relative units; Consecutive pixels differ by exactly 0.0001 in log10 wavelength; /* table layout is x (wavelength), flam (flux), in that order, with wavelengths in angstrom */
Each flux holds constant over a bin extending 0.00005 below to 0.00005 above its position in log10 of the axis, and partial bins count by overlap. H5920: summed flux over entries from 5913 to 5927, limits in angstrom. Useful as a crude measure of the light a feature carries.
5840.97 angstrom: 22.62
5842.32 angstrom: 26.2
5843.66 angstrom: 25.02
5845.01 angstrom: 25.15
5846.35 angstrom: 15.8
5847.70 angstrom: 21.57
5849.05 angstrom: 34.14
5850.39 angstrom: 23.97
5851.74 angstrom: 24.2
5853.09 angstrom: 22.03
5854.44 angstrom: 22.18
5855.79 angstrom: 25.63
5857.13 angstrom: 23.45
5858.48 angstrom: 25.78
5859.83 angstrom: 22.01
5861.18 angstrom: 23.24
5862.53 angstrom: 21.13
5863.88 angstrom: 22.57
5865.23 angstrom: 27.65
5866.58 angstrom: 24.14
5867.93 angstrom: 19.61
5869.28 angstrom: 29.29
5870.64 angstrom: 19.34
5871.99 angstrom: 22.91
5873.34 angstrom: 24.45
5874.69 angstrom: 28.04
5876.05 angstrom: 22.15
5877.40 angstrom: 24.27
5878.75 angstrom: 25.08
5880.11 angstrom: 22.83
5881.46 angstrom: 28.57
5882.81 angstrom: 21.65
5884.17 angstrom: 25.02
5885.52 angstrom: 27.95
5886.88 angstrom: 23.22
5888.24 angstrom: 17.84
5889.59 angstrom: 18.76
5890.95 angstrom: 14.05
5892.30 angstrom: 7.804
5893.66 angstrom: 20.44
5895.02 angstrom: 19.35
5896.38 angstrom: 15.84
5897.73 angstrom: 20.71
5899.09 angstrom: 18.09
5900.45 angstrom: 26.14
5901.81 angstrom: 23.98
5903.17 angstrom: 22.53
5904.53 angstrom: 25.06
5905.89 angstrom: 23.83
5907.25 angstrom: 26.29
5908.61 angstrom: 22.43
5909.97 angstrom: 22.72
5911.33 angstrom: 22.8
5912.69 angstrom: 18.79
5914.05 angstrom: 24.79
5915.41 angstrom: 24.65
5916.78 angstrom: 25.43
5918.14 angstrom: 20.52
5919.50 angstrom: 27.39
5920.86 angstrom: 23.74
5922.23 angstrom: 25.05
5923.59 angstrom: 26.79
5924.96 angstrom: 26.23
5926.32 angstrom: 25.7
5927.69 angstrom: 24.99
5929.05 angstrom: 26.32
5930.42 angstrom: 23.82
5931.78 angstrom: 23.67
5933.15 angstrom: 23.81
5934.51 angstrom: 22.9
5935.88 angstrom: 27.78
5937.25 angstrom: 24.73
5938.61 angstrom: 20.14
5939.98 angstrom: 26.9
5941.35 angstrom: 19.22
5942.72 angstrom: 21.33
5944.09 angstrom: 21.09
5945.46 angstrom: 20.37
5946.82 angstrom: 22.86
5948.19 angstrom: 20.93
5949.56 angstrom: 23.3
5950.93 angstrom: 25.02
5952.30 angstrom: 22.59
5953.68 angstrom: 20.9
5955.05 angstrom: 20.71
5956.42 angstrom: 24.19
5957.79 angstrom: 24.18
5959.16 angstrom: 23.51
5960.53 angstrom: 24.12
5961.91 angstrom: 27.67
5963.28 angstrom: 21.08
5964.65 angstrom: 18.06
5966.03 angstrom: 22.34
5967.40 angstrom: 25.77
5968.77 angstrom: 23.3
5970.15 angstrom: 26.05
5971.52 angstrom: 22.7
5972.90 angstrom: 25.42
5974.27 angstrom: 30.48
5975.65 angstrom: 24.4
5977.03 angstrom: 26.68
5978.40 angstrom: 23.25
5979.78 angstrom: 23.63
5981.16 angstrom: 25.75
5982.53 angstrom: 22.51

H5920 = 250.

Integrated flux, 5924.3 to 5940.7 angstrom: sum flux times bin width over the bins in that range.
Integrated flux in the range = 406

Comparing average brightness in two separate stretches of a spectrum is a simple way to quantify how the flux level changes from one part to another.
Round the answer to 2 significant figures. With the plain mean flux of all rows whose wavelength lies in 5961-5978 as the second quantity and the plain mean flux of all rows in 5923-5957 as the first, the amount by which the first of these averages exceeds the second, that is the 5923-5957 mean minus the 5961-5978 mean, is -1.0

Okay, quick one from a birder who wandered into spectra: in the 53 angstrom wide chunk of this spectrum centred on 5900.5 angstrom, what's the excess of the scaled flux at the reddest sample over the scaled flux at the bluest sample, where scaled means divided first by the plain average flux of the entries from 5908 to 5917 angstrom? -0.10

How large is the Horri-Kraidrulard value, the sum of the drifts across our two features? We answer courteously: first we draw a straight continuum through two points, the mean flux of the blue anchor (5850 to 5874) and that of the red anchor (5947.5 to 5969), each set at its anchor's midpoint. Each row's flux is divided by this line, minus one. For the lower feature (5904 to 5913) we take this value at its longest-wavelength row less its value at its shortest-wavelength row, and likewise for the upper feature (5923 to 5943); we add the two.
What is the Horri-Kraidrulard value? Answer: -0.50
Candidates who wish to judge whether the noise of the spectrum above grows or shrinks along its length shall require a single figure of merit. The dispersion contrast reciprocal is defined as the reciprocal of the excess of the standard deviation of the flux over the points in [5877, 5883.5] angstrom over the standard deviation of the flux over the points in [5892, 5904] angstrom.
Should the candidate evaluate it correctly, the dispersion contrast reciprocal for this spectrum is -0.4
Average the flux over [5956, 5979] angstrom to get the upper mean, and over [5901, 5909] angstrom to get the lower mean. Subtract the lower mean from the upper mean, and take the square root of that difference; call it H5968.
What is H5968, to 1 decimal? 0.5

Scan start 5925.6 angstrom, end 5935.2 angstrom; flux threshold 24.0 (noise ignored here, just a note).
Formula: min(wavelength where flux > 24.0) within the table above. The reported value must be 5926.32 angstrom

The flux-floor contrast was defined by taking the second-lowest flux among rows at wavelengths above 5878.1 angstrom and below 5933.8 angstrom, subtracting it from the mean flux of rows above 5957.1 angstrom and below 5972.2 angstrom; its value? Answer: 9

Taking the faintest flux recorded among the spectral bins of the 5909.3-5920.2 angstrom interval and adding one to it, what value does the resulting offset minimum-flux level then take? 19.8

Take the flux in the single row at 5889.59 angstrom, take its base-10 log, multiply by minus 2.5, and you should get -3.18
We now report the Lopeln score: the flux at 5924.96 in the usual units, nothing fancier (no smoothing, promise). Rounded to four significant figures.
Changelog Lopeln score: 26.23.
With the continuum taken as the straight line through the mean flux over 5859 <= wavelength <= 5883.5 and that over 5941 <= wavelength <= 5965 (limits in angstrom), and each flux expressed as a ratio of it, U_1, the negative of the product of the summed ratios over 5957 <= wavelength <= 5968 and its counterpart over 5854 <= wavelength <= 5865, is -65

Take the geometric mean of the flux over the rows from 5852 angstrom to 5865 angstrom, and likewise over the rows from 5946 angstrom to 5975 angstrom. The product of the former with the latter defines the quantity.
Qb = 541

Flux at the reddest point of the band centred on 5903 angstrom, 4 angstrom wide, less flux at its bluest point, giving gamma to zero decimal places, 1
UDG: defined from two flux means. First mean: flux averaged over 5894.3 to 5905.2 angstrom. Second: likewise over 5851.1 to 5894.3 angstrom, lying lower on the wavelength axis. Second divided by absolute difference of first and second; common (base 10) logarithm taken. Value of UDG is 1.25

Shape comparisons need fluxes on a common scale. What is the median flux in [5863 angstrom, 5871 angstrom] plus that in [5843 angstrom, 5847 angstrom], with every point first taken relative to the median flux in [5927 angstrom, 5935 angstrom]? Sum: 2.03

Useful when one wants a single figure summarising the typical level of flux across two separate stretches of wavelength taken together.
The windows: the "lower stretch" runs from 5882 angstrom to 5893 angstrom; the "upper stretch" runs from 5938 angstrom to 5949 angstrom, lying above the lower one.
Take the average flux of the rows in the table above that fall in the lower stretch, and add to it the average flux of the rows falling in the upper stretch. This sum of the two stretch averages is 41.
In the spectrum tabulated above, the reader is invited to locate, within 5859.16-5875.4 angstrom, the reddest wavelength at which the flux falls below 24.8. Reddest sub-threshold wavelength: 5873.34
